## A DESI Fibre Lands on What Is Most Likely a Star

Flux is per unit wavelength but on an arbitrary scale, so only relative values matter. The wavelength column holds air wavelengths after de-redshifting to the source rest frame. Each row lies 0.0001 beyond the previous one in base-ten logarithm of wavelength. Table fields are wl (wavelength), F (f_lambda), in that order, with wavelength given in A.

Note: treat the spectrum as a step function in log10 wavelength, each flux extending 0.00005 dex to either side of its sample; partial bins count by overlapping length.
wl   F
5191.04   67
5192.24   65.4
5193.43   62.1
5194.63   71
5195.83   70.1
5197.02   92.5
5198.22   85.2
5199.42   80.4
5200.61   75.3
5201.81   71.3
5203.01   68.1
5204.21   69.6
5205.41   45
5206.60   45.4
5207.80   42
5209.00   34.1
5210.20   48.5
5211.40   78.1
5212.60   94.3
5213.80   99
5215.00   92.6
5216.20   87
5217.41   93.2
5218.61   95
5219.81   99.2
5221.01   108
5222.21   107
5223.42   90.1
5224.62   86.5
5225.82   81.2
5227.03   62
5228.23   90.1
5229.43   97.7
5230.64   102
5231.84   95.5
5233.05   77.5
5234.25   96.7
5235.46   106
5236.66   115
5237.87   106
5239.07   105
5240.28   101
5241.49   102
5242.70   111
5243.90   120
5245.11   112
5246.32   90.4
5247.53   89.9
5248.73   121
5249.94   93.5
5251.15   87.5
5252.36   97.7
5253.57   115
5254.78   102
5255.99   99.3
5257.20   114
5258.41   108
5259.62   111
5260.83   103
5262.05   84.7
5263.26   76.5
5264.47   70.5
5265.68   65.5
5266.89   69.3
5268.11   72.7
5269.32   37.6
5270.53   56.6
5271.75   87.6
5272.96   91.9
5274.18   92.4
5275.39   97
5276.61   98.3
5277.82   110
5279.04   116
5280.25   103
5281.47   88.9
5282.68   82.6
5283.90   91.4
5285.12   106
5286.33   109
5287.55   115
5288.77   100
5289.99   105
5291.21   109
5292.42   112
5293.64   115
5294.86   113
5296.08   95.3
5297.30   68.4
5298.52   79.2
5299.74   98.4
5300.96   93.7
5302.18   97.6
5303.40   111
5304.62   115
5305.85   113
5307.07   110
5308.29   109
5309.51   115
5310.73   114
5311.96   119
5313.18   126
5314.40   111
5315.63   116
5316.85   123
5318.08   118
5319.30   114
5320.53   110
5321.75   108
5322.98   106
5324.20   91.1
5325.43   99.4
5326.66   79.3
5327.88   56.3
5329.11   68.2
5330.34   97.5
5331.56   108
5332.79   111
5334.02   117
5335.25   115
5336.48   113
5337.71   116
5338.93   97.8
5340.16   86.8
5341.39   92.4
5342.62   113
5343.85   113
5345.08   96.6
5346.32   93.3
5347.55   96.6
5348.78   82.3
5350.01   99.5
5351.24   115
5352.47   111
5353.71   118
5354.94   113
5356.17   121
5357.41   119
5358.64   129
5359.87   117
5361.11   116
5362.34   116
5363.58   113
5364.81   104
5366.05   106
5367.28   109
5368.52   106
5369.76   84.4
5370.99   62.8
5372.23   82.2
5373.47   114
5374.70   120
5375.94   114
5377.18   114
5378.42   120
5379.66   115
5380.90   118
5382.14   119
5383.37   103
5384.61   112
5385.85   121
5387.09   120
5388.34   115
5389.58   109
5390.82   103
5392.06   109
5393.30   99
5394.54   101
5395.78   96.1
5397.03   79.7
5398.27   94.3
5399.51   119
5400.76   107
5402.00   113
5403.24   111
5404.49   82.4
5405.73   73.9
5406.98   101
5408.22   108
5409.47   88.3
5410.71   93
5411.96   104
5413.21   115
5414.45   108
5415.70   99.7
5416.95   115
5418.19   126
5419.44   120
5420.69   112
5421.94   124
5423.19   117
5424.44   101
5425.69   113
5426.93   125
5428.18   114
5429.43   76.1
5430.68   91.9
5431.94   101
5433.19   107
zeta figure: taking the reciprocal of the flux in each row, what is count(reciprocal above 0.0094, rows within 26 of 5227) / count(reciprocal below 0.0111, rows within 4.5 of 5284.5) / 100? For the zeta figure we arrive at 0.060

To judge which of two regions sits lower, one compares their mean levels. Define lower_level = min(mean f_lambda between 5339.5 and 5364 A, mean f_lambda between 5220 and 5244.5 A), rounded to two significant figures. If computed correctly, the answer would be 98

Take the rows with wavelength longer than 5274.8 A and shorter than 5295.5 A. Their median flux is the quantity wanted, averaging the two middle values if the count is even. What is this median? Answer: 106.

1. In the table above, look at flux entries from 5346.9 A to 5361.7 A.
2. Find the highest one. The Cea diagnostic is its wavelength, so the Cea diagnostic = 5358.64 A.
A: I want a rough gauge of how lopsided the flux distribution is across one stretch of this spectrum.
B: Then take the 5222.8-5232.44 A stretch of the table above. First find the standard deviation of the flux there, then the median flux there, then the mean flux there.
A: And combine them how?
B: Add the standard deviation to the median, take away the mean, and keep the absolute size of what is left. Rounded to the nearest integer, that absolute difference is 14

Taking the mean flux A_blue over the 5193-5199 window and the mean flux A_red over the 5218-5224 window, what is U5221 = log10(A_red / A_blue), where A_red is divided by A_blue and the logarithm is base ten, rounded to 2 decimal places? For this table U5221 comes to 0.12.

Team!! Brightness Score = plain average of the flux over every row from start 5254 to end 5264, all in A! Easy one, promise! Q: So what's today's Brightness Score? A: 100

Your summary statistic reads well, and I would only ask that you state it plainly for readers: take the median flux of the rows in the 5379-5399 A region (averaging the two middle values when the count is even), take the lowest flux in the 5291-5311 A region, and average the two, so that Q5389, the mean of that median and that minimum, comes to 89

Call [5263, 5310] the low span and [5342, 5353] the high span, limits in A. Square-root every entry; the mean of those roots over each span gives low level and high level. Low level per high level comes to 0.96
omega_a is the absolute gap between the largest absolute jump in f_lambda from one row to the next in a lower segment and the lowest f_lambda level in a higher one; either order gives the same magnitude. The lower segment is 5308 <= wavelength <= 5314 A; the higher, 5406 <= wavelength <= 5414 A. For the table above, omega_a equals 81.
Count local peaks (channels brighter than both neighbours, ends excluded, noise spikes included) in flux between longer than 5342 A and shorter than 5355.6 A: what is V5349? 3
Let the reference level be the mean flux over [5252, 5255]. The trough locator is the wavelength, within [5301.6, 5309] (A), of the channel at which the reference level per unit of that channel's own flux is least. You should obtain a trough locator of 5304.62 A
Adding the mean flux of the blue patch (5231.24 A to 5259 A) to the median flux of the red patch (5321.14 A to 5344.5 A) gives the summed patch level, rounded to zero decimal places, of 209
